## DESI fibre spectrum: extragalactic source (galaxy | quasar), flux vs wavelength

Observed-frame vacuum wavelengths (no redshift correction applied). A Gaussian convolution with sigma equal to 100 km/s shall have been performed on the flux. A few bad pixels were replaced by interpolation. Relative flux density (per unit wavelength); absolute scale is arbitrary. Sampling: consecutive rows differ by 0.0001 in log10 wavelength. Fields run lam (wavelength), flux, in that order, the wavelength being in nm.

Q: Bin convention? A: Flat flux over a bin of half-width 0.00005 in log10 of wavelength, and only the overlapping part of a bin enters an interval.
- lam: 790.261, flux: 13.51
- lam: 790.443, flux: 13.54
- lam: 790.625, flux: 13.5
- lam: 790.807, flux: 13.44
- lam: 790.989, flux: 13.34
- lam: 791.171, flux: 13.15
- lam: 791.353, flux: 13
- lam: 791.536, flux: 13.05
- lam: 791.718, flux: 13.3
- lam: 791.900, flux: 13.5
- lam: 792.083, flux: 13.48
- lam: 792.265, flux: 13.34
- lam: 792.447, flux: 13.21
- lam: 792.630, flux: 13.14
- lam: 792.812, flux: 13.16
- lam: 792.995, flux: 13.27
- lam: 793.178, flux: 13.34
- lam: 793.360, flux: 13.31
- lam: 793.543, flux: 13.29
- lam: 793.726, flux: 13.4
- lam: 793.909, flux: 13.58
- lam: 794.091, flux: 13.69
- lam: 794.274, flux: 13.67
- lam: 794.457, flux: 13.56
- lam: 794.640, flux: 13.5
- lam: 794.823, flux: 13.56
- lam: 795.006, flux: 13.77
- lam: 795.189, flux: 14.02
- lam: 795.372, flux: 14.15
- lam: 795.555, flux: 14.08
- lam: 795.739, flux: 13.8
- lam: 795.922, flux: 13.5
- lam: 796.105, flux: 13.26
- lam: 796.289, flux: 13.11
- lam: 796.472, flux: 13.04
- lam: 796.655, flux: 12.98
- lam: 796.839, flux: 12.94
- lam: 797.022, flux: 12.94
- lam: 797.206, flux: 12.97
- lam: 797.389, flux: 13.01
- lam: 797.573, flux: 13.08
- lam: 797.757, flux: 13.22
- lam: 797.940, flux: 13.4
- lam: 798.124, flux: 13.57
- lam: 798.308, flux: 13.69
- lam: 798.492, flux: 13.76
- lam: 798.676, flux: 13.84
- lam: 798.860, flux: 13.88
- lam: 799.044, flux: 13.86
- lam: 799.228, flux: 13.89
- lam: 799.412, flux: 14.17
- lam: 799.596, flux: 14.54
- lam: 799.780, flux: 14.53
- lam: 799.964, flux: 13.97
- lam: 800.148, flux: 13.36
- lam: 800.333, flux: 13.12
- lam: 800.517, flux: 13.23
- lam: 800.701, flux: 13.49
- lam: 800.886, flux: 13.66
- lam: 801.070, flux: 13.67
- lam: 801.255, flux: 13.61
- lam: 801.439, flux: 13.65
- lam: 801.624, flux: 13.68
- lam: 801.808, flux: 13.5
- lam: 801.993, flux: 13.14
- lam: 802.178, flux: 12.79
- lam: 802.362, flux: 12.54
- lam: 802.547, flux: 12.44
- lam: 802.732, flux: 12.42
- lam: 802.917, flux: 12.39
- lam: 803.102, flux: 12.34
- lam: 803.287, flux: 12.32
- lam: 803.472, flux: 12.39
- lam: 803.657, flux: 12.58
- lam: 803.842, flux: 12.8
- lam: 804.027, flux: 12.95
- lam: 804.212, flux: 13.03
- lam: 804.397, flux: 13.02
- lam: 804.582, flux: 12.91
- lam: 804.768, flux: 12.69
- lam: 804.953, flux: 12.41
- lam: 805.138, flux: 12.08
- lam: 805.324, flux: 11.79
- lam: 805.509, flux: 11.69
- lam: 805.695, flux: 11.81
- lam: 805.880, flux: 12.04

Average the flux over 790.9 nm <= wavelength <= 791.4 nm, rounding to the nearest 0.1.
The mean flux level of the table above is 13.2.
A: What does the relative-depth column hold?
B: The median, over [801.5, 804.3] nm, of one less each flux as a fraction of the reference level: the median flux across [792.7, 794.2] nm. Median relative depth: 0.056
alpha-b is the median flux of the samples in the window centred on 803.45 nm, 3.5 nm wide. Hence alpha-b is 12.6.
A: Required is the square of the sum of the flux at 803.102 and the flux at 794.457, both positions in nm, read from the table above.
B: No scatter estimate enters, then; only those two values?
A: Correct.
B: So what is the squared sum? 671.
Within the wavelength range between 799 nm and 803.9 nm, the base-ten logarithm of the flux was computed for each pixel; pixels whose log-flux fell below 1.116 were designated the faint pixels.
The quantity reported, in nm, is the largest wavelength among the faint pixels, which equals 803.842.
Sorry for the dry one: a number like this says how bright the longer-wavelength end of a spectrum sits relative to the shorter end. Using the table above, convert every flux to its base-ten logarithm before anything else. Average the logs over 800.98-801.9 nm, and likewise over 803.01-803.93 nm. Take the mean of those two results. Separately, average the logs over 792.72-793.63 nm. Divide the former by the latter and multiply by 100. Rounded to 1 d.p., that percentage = 99.3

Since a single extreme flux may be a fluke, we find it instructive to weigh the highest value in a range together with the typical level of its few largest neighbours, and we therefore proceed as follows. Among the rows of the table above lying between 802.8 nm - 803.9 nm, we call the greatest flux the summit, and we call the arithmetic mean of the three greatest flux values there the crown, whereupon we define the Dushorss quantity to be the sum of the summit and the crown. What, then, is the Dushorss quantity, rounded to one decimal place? 25.4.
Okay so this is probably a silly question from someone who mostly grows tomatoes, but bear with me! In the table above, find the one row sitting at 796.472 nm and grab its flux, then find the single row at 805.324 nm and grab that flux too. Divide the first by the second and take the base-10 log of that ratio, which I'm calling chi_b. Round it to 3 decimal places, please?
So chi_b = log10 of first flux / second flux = 0.044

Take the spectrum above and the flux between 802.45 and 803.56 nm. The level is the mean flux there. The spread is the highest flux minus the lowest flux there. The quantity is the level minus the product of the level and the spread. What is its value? 11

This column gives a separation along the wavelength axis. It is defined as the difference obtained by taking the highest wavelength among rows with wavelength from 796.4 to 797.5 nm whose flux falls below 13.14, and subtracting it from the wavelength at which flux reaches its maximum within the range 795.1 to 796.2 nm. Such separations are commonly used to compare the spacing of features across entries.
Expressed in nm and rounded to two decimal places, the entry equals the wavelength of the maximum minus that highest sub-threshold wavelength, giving -2.02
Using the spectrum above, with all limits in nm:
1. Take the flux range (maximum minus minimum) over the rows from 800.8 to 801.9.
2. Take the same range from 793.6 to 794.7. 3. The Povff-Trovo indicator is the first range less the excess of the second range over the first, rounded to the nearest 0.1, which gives 0.1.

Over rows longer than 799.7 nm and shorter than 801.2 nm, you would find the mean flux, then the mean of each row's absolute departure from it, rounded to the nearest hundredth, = 0.33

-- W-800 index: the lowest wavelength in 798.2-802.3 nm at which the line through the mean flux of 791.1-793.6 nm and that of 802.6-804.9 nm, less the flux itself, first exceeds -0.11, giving 802.178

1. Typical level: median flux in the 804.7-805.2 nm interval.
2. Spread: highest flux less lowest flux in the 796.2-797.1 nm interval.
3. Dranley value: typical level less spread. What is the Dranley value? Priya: 12.2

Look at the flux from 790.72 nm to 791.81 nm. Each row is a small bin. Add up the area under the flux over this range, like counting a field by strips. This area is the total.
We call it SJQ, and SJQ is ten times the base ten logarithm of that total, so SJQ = 11.6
